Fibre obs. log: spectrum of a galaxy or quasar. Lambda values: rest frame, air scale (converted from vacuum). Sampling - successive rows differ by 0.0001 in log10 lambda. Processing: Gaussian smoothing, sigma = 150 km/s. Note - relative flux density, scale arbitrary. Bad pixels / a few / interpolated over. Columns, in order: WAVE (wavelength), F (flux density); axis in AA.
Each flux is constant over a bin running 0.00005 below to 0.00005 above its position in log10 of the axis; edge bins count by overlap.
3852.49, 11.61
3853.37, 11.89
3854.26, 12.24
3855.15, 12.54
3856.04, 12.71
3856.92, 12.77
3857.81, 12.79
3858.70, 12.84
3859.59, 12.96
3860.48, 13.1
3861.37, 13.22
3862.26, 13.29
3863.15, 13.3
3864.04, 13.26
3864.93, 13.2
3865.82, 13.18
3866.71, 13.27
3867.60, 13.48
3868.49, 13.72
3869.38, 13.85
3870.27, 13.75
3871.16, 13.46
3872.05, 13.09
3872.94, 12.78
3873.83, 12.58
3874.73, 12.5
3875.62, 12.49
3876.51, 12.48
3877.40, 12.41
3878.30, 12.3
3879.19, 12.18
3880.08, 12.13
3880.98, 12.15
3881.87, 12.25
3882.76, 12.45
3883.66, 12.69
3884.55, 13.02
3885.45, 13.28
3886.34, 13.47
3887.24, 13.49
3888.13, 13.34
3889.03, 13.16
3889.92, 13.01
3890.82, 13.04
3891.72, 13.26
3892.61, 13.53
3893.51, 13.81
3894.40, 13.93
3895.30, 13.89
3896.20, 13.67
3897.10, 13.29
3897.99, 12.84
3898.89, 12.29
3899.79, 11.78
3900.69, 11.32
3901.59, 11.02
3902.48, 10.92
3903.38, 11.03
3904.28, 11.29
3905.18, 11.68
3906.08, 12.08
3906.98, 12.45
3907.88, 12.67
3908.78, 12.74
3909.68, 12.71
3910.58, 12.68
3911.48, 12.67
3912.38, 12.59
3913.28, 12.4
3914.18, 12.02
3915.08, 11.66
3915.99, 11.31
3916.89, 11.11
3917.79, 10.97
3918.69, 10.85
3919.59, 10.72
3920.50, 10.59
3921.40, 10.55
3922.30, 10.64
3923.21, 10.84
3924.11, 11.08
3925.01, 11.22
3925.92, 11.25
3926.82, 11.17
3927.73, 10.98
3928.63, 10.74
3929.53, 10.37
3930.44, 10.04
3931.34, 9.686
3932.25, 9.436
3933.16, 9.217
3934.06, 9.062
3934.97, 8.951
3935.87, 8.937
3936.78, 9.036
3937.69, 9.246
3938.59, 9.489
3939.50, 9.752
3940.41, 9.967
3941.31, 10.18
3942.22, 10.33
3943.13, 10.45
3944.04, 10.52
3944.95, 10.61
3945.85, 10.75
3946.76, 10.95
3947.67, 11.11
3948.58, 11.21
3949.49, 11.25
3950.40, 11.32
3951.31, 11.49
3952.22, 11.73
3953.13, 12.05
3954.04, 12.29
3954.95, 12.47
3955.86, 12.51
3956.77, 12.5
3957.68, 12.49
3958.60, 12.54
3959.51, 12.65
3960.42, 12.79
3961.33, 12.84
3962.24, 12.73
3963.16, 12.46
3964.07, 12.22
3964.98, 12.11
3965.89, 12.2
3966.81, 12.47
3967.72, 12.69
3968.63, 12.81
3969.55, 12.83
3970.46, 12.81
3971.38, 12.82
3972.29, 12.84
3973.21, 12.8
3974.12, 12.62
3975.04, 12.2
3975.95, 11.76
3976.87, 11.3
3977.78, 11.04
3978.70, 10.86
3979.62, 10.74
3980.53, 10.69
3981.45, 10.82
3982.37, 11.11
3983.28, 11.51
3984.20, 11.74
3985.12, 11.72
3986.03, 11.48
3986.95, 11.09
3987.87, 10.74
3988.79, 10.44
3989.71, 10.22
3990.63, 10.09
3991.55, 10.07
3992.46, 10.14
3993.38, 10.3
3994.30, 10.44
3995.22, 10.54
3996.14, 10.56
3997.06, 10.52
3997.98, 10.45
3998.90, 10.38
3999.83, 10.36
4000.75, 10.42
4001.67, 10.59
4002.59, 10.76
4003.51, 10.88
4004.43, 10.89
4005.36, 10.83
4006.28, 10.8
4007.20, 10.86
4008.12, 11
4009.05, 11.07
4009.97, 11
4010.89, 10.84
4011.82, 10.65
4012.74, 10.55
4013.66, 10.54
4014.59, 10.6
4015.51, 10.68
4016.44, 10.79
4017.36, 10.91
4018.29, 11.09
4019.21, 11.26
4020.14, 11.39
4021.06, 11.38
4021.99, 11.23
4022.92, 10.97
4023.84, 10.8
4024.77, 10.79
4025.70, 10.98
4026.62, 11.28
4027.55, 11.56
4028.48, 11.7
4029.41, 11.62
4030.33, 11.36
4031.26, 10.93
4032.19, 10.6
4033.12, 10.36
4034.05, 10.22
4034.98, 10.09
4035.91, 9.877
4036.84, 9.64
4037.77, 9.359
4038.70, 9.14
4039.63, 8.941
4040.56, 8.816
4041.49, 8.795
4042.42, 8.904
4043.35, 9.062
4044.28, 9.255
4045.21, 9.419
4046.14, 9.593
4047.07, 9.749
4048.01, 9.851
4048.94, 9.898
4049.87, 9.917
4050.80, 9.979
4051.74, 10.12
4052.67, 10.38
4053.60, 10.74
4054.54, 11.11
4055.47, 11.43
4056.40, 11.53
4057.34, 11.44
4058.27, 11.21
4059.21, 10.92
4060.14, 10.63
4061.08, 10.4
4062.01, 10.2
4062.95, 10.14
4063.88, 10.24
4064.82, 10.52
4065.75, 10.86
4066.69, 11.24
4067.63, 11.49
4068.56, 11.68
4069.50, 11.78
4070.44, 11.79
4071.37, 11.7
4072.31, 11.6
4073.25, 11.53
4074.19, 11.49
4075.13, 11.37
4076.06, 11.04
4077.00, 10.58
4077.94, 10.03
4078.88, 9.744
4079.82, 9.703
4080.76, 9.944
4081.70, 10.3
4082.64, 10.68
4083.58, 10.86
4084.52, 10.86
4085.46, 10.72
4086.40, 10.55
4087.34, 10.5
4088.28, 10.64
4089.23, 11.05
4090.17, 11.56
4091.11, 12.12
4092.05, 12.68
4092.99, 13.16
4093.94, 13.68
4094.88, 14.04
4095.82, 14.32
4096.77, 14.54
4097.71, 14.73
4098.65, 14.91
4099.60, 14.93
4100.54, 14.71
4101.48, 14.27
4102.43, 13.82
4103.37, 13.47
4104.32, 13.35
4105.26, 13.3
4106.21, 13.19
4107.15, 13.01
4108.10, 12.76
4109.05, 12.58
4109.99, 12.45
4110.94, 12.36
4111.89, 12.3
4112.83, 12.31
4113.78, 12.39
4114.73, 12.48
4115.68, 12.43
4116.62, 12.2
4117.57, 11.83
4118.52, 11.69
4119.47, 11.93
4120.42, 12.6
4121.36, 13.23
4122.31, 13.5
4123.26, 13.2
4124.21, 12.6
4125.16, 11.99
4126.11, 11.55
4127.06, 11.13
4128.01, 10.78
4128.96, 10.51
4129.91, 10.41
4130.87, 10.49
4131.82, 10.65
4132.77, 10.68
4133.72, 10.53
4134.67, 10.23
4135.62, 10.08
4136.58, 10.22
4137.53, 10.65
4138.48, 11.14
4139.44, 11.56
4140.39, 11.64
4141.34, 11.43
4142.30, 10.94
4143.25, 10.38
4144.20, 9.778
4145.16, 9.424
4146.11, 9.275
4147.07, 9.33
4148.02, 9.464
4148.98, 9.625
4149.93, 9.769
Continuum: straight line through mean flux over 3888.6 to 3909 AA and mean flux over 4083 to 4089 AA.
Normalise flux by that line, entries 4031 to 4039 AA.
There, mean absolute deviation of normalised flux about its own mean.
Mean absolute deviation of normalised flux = 0.040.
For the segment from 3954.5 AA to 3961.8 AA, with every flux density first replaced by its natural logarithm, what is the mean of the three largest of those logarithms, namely 2.55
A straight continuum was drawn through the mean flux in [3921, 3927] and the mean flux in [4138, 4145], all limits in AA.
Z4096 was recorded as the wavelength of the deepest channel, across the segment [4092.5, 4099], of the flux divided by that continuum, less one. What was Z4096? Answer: 4092.99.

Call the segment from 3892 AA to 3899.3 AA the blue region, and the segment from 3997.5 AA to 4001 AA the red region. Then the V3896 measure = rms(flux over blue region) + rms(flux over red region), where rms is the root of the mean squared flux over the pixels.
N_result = 23.8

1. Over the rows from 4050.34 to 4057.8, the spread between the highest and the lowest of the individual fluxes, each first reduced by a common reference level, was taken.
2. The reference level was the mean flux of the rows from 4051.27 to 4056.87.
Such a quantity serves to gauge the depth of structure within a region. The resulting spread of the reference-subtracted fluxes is 1.6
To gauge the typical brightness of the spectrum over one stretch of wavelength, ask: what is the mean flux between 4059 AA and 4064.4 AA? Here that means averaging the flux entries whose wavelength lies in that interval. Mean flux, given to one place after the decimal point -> 10.4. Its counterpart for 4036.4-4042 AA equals 9.1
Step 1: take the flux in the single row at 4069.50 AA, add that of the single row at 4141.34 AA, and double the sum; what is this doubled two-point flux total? 46.4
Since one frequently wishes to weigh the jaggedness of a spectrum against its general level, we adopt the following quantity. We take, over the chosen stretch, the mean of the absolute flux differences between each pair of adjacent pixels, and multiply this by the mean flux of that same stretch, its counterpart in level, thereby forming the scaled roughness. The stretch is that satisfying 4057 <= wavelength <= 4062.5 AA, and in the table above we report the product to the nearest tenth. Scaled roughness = 2.7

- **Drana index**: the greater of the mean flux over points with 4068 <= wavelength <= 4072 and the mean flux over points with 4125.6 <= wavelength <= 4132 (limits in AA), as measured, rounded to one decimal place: 11.7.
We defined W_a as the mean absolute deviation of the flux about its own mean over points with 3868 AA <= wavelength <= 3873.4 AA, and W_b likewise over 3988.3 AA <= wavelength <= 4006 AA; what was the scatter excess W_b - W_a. -0.15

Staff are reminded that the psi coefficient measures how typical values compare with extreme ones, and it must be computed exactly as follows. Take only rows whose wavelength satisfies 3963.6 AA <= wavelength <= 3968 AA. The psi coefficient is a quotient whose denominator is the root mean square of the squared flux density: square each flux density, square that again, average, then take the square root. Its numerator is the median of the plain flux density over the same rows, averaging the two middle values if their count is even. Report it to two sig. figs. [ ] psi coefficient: 0.080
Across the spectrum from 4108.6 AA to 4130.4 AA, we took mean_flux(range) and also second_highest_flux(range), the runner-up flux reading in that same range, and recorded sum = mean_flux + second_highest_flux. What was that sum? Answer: 25.3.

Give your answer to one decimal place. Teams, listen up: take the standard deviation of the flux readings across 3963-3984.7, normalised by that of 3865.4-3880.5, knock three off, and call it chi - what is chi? -1.7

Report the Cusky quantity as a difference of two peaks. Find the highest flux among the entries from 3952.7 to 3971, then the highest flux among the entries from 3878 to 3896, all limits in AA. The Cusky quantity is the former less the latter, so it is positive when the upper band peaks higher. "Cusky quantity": -1.1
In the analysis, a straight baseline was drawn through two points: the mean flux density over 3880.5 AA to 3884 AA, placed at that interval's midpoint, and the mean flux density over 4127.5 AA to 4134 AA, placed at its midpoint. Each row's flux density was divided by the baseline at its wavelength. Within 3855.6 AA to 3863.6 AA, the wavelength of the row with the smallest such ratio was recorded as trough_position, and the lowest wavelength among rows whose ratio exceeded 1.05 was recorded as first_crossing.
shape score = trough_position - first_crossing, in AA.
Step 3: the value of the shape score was -5.3 AA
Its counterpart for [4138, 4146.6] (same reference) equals 7.6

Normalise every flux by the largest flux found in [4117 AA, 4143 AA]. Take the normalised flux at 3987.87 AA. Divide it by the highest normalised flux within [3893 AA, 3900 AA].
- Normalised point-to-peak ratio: 0.771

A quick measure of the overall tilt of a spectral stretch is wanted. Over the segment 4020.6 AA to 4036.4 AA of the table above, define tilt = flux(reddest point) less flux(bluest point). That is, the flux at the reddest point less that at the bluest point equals -1.50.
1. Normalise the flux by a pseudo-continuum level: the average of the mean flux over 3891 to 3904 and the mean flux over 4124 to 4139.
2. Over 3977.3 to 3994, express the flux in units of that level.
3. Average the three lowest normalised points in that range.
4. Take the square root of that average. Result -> 0.93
